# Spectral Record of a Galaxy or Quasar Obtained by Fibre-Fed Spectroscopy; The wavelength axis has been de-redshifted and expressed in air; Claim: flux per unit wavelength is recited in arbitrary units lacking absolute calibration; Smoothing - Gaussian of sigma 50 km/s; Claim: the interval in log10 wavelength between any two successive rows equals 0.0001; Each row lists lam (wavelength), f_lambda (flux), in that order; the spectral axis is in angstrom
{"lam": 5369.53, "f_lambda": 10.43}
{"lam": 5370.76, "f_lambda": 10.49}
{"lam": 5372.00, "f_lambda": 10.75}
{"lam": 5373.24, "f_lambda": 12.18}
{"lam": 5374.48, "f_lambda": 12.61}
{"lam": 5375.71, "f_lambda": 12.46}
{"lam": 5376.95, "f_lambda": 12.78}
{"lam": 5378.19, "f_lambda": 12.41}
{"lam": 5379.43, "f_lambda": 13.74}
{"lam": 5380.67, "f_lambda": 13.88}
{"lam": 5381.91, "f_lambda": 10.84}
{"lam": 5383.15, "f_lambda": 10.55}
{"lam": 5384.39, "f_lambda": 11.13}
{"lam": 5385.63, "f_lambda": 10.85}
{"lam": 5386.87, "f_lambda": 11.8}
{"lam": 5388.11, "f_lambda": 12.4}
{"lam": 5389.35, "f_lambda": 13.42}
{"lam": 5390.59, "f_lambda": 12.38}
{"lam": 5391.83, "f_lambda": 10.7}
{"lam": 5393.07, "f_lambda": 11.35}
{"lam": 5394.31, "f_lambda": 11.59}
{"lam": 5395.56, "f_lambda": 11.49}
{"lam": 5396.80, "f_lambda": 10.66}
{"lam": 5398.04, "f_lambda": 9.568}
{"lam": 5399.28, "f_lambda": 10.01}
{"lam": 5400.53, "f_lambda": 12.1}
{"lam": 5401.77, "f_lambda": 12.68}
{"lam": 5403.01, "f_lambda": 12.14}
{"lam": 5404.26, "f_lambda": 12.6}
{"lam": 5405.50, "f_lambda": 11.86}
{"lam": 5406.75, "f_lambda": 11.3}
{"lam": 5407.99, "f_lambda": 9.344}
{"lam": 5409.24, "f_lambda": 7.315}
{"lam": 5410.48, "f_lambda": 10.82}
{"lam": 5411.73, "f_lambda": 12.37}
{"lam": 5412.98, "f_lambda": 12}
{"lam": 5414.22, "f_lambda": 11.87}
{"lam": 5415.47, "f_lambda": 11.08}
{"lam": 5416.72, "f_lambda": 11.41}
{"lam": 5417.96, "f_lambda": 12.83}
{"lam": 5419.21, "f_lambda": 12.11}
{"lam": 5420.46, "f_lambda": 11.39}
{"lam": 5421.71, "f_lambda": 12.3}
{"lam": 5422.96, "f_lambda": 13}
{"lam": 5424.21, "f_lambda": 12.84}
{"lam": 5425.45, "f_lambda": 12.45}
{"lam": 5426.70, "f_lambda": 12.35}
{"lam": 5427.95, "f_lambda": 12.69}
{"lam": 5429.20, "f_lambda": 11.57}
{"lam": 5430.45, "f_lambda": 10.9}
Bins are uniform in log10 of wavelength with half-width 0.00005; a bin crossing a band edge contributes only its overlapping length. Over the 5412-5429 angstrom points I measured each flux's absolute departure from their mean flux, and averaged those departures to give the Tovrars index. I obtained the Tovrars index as 0.49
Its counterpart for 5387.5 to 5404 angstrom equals 0.87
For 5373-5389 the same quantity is 0.84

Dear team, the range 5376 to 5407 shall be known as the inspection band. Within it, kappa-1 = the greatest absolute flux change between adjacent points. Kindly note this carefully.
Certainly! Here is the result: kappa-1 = 3.04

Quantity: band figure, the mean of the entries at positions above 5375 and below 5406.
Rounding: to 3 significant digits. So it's 11.8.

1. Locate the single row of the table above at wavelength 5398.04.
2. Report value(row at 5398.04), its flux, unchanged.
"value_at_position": 9.568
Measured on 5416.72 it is 11.41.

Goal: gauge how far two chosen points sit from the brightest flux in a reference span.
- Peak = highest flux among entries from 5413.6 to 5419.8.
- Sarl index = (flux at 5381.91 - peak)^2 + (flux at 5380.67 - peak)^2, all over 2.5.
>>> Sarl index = 2.0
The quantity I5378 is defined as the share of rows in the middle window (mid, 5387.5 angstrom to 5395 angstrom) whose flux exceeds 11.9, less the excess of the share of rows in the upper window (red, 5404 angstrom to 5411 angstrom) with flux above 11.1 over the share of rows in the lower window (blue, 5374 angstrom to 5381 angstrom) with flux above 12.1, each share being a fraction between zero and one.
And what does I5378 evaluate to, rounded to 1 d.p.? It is 1.0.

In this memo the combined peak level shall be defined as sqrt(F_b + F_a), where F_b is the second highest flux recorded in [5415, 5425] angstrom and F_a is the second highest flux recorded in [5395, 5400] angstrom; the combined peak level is 4.85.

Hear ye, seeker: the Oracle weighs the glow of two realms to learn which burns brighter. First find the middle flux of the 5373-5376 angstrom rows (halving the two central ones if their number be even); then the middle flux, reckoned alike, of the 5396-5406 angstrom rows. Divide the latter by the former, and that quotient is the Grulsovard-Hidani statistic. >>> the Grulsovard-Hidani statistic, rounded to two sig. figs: 0.96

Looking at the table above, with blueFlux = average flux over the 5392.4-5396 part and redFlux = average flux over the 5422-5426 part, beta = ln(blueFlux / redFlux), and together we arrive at -0.11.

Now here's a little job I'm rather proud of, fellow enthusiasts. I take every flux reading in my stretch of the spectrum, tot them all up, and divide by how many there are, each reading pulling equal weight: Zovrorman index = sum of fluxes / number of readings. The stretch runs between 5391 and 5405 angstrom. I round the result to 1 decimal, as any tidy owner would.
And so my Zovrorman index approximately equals 11.4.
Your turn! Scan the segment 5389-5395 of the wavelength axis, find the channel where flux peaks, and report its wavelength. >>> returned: 5389.35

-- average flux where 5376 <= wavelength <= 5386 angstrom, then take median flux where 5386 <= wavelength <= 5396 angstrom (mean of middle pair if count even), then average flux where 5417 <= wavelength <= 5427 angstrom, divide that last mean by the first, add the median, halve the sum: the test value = 6.36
